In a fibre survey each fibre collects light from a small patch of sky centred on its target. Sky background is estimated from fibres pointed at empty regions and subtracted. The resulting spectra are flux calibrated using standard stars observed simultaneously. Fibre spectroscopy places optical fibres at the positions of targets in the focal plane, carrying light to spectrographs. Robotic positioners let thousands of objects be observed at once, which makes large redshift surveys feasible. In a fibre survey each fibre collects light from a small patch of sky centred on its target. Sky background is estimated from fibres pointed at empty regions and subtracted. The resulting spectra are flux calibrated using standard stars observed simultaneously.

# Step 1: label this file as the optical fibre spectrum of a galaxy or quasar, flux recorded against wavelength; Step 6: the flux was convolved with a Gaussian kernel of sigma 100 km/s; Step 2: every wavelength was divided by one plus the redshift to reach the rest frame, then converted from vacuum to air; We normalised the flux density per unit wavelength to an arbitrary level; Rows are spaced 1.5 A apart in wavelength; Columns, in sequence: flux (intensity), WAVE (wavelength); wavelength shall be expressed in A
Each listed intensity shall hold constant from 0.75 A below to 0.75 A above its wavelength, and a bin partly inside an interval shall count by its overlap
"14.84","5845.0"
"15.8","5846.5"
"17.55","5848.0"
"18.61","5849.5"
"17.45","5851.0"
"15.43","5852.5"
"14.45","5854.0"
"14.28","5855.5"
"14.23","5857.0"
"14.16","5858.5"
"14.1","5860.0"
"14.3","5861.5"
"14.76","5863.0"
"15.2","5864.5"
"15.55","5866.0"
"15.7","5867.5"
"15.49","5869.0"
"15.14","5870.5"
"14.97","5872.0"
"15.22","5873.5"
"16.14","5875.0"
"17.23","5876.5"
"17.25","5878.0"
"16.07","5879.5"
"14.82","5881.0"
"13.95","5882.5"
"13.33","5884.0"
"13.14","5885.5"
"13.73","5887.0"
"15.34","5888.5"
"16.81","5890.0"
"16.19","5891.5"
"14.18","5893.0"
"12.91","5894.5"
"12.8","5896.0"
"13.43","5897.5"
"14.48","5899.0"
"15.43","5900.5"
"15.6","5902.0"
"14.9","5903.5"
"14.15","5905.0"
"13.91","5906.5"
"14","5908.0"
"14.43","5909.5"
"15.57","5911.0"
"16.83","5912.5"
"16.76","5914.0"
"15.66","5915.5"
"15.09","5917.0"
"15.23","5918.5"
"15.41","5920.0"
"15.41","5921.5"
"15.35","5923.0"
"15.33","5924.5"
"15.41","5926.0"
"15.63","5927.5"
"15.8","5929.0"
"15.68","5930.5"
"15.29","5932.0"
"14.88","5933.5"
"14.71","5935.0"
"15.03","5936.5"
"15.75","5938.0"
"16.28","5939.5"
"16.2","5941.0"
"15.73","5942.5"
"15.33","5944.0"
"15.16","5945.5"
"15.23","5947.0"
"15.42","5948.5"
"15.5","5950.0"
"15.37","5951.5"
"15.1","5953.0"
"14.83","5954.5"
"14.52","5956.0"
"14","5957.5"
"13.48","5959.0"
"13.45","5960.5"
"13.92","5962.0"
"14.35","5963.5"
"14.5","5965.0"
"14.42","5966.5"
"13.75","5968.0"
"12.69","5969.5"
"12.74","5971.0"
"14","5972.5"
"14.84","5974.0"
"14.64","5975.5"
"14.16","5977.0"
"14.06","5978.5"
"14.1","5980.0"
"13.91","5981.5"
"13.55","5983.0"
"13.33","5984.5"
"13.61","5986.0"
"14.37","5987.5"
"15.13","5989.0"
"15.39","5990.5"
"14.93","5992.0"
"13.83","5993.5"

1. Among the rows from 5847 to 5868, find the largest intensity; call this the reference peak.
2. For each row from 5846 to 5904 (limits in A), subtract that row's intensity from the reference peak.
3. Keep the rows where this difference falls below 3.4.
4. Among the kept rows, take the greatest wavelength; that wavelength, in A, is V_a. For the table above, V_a 5902.0 A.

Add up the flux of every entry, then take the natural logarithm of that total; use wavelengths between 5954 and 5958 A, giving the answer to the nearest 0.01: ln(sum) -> 3.77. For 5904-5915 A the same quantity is 4.66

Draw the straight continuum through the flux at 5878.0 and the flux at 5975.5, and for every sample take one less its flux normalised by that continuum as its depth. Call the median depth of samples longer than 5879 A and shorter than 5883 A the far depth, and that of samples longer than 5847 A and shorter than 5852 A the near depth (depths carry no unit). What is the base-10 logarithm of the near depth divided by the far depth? -0.69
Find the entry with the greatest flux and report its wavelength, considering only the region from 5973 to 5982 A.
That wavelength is 5974.0 A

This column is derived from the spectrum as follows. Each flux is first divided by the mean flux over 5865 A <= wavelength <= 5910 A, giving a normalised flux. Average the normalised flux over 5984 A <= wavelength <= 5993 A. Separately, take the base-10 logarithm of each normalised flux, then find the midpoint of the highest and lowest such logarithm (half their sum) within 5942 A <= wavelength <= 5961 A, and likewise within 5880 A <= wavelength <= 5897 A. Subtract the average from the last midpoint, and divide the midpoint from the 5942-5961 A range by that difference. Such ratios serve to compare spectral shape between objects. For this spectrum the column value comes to 0.010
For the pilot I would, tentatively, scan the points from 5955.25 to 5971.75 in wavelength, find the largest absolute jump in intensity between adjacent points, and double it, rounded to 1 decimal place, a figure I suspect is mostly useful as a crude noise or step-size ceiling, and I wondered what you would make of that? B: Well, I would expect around 2.1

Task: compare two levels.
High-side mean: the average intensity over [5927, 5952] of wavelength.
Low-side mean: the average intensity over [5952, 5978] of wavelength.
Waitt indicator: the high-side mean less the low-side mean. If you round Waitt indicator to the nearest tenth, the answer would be 1.4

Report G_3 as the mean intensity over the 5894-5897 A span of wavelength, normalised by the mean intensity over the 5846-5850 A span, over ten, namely 0.074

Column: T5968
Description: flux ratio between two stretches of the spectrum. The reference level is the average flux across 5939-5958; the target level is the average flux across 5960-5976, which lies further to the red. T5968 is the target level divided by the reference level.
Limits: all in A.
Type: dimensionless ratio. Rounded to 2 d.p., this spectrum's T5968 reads 0.91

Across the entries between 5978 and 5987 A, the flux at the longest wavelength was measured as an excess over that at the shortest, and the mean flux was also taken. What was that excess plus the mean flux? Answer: 13.3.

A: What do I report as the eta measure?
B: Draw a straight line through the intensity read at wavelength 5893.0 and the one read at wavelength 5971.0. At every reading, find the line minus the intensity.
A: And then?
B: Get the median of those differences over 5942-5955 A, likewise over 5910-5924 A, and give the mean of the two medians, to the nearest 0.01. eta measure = -1.91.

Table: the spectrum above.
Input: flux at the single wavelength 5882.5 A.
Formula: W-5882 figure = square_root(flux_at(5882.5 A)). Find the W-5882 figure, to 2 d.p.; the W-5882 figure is 3.73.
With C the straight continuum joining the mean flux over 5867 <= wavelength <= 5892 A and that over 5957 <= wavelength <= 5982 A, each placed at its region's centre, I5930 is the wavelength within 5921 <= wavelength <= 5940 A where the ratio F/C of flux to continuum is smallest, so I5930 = 5935.0 A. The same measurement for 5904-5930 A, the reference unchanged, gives 5906.5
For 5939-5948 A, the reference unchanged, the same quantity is 5945.5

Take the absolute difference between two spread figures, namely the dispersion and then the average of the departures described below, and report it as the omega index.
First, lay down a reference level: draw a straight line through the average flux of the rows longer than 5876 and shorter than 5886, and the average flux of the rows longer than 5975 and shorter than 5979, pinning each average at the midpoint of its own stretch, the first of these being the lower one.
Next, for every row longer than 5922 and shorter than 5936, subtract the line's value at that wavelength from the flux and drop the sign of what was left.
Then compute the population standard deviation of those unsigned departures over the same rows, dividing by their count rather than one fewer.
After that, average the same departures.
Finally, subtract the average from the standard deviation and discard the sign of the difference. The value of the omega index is 0.32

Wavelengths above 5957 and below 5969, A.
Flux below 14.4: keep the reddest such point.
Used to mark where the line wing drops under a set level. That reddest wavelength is 5968.0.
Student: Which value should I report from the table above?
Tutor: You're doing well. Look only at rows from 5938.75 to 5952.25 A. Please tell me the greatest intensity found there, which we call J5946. 16.28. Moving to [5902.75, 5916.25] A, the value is 16.83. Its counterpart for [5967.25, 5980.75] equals 14.84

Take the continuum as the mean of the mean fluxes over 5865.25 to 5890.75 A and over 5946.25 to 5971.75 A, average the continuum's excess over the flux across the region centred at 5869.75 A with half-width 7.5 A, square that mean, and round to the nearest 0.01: 0.55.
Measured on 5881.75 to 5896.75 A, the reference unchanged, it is 0.31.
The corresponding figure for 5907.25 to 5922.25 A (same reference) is 0.41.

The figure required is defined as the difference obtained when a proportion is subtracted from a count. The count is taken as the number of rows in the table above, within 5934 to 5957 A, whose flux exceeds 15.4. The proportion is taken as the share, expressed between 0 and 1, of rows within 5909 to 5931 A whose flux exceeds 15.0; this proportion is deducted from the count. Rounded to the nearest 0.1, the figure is 5.1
